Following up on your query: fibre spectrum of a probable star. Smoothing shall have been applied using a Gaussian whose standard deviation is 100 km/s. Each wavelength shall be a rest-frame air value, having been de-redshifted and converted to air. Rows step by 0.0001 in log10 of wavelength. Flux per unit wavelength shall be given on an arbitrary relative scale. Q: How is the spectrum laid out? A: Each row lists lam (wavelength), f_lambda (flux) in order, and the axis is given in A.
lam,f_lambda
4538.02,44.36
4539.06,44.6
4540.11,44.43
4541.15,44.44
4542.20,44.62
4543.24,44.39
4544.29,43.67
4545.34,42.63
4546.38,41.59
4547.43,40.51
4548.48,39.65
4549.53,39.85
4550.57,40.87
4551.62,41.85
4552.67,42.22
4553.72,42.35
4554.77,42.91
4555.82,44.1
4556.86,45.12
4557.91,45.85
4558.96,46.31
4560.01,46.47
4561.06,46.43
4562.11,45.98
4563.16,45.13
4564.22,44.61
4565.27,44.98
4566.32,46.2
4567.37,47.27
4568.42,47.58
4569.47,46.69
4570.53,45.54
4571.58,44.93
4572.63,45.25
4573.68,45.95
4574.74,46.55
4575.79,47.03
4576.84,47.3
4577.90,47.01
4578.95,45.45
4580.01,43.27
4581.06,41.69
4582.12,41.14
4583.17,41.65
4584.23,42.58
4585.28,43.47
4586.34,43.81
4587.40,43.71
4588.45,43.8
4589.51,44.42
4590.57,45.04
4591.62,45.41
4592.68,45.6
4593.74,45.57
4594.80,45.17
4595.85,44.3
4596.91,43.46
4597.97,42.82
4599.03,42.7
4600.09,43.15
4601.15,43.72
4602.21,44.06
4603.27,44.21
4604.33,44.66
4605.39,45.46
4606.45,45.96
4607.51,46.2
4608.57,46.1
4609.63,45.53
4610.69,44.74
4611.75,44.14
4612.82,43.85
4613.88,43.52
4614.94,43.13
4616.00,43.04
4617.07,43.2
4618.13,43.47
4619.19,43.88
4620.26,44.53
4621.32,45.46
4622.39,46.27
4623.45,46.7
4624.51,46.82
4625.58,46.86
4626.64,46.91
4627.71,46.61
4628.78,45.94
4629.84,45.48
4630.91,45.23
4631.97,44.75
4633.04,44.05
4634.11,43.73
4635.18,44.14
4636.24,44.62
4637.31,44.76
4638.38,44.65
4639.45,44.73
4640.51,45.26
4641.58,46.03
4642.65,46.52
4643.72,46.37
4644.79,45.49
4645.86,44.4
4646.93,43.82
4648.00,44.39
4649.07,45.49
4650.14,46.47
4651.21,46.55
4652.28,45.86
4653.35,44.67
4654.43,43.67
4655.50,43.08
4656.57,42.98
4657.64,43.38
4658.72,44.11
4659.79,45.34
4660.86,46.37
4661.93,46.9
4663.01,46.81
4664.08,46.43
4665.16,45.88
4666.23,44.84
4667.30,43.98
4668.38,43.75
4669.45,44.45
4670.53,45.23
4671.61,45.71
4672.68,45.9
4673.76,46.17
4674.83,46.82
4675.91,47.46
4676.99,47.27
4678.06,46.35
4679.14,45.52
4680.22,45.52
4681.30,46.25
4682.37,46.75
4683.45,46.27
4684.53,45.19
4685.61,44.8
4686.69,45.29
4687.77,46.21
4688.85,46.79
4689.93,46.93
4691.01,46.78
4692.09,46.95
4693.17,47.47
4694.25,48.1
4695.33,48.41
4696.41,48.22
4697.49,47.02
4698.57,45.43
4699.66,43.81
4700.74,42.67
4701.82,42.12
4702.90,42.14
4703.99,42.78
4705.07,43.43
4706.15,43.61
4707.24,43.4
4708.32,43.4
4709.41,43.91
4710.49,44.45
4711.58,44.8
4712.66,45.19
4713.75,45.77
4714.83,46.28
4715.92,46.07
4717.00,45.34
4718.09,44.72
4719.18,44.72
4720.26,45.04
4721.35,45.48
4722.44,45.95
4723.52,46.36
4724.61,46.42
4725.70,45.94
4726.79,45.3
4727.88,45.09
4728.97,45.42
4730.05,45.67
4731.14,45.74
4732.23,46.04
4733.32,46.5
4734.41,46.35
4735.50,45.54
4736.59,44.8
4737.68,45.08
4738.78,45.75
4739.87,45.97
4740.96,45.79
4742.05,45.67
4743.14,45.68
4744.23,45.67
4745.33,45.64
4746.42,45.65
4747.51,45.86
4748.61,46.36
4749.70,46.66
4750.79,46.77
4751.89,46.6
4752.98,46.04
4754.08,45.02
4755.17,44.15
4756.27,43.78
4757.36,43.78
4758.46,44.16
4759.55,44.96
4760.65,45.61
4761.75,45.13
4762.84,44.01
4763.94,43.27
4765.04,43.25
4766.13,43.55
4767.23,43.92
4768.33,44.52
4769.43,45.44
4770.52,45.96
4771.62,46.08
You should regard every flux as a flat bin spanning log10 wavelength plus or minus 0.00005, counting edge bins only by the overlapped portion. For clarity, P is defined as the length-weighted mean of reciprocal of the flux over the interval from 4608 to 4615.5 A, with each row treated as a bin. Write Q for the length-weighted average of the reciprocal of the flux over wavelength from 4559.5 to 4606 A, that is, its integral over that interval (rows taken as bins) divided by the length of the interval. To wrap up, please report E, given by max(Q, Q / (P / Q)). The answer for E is 0.0223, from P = 0.0225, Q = 0.0223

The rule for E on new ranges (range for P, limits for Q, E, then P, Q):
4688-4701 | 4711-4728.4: 0.0225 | 0.0215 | 0.0220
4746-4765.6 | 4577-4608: 0.0231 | 0.0222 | 0.0227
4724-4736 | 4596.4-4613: 0.0232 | 0.0218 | 0.0225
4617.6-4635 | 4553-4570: 0.0220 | 0.0220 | 0.0220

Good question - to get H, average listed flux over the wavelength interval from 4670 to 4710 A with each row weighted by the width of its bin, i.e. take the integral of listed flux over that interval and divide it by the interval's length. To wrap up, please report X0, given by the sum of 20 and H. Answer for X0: 65.6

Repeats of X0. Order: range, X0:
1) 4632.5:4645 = 65.0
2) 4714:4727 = 65.7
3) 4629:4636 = 64.7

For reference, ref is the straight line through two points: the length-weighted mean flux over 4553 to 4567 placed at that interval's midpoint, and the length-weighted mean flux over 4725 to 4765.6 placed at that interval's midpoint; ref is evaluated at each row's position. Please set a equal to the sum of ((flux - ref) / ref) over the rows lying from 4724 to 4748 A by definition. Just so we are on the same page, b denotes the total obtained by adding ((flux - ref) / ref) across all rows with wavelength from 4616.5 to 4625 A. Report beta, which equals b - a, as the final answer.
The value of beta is -0.19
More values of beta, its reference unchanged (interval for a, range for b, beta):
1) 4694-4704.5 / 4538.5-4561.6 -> -0.77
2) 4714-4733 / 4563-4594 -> -0.22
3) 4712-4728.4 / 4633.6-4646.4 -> -0.12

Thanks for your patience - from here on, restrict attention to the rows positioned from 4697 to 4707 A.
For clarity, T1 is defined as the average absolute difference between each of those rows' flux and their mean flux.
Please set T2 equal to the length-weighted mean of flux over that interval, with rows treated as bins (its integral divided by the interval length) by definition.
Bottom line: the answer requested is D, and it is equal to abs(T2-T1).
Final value 42.5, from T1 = 1.17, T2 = 43.6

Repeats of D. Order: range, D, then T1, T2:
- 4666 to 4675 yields 44.3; 0.84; 45.2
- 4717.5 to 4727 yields 45.0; 0.55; 45.5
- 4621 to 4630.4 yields 45.9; 0.49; 46.3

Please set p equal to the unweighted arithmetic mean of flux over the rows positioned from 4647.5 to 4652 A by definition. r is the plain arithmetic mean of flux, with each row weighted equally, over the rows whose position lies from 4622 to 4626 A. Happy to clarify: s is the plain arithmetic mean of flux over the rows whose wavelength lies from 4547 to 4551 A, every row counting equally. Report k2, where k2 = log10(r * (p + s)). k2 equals 3.603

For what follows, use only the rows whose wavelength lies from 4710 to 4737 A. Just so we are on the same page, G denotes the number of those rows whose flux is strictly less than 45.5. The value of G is 12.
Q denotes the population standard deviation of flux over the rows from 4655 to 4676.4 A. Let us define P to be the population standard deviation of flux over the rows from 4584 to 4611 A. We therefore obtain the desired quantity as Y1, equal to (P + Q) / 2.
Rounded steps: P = 1.07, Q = 1.3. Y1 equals 1.21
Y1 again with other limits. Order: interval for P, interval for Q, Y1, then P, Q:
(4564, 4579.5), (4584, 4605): 0.93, 0.95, 0.9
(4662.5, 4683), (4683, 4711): 1.47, 1.02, 1.9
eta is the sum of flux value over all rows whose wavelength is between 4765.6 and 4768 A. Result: 87.5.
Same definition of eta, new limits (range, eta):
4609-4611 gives 90.3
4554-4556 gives 87.0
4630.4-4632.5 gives 90.0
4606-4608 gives 92.2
